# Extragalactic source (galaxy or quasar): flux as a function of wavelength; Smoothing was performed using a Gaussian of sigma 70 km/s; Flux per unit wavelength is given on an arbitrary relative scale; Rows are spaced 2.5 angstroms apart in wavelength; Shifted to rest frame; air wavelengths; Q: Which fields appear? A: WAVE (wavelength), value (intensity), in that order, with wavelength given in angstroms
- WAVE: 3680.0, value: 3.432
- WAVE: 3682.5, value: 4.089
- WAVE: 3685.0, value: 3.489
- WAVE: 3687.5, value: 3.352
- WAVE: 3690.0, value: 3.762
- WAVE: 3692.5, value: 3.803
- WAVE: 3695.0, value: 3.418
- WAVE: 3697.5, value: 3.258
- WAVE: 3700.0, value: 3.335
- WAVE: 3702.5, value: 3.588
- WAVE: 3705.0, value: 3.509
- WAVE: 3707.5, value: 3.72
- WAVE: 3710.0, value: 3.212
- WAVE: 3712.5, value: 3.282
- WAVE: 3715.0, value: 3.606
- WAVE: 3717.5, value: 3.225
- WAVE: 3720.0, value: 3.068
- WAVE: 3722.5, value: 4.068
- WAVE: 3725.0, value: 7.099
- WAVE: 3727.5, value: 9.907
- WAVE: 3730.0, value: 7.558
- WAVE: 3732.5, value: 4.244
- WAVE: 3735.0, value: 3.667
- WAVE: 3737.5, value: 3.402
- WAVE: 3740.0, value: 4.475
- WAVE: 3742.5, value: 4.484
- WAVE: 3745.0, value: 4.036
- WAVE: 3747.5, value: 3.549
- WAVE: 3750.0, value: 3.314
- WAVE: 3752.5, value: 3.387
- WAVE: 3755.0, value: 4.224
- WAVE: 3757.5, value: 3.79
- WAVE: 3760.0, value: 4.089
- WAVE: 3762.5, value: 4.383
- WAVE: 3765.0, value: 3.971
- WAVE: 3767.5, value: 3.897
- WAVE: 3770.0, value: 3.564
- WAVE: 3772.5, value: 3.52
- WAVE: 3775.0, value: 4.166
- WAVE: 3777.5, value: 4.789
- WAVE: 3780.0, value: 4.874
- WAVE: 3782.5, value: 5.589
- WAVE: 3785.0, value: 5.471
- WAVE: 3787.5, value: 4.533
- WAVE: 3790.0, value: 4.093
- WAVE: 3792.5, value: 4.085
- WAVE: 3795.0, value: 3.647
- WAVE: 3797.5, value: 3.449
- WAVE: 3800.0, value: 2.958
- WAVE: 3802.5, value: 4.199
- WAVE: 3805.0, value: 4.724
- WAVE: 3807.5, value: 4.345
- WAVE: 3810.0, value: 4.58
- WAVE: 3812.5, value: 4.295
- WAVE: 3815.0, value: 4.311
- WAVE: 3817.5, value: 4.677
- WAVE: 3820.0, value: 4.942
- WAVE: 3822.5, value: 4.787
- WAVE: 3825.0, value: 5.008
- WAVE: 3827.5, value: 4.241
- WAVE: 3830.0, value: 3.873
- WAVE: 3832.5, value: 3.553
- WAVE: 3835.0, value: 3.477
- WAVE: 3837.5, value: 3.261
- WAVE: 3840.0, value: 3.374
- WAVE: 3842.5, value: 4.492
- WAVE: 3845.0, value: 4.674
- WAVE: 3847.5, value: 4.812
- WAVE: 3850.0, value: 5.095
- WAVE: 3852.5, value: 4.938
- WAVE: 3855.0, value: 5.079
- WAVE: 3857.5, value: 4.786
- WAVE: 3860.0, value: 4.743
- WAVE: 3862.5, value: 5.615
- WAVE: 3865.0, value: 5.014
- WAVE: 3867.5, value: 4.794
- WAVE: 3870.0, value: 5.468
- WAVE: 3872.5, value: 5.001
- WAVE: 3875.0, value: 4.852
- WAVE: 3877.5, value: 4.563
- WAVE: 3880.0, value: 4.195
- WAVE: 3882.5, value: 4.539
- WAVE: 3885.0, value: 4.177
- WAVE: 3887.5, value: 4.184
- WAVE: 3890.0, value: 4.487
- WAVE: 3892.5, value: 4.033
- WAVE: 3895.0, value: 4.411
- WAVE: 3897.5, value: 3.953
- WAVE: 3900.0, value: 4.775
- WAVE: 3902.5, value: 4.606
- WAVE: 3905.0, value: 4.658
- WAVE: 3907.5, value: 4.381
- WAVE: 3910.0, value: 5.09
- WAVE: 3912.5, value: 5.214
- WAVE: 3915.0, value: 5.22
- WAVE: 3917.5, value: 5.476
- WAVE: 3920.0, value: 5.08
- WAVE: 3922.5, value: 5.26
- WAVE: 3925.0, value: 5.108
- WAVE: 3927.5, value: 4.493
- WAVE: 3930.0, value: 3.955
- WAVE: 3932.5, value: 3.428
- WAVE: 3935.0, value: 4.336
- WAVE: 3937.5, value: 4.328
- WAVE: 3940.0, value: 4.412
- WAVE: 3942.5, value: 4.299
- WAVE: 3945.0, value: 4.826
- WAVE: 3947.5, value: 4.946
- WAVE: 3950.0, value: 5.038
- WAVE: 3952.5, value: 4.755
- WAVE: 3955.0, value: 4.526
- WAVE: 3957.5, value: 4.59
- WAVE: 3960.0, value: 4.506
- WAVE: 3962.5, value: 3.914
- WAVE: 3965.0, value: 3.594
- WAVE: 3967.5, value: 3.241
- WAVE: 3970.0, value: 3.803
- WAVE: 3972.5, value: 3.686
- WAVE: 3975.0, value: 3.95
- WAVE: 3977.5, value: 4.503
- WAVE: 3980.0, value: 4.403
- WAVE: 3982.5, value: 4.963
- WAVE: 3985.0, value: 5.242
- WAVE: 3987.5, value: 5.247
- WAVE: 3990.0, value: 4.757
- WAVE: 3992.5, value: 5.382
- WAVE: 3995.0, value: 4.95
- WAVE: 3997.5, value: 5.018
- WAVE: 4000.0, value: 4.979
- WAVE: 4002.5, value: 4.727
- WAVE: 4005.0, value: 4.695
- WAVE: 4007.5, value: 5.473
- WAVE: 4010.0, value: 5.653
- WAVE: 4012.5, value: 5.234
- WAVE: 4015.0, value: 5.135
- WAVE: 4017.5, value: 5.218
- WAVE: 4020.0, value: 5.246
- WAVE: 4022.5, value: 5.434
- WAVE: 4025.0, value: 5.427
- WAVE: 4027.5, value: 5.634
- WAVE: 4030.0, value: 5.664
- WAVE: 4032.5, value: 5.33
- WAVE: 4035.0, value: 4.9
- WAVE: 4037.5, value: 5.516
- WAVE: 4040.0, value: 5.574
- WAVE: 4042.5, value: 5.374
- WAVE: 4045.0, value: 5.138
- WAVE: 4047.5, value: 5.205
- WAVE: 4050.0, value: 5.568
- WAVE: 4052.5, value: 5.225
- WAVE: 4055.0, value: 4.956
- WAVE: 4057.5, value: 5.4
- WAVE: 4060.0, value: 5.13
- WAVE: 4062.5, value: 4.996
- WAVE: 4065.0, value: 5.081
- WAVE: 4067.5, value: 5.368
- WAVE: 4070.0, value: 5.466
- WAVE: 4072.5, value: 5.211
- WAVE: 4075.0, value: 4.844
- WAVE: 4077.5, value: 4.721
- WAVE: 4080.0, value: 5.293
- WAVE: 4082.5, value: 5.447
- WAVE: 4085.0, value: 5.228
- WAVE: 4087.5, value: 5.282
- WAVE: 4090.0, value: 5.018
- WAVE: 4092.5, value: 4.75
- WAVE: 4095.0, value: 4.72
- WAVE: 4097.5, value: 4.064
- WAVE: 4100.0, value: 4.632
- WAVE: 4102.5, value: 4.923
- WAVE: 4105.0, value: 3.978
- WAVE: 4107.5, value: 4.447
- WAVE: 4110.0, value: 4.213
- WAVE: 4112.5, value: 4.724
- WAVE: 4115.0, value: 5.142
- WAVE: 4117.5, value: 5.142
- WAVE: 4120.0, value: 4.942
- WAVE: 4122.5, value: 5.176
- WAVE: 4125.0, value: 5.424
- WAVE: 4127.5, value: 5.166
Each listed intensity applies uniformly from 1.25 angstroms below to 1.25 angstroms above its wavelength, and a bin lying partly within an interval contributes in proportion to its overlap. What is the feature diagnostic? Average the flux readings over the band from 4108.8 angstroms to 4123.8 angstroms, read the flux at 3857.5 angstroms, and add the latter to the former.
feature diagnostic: 9.7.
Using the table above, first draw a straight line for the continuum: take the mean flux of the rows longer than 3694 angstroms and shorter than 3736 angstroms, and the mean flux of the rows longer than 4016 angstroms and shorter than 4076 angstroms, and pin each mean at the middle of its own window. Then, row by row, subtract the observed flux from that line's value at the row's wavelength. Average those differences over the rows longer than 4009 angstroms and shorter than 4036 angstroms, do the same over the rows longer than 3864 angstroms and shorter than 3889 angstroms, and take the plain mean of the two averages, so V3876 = 0.0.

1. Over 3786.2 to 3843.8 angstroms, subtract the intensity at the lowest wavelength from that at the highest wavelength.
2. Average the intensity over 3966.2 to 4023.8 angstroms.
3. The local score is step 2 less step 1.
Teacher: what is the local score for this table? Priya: 4.9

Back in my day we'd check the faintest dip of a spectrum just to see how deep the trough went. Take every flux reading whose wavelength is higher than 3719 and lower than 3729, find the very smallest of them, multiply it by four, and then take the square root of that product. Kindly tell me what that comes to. 3.5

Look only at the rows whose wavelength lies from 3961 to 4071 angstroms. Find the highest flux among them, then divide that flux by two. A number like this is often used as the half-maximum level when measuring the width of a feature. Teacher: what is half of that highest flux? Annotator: 2.8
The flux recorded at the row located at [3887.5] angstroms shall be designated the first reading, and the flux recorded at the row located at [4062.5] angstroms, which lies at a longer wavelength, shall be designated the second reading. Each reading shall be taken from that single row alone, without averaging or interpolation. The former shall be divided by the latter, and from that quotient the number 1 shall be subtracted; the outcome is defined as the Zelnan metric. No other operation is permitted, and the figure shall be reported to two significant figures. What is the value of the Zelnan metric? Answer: -0.16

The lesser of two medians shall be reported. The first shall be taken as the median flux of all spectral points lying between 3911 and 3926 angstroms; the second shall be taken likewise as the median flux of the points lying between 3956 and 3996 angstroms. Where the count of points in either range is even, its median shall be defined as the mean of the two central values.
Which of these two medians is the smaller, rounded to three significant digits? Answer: 4.50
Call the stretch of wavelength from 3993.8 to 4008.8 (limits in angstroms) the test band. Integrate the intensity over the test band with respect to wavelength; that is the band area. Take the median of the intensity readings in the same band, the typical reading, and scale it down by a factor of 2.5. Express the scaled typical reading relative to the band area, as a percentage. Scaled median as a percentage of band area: 2.7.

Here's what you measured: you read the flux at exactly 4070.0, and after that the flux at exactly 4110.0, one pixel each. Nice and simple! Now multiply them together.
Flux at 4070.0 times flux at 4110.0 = 23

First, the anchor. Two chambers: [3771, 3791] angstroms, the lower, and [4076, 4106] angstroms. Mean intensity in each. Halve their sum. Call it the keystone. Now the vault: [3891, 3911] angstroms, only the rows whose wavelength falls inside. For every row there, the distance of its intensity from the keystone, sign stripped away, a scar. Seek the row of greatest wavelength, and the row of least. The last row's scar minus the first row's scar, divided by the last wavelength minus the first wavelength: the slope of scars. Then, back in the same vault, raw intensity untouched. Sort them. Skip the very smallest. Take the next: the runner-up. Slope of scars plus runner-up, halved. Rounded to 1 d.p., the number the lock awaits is 2.0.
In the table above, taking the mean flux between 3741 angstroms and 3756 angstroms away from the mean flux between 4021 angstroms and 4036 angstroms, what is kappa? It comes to 1.6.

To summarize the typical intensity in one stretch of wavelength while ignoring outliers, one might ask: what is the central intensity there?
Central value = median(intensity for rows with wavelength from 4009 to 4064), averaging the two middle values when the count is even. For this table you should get 5.3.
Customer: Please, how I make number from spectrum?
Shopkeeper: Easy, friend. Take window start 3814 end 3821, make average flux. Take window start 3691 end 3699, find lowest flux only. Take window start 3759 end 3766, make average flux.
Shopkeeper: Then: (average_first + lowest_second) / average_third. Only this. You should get 1.9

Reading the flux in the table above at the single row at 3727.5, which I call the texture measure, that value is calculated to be 9.907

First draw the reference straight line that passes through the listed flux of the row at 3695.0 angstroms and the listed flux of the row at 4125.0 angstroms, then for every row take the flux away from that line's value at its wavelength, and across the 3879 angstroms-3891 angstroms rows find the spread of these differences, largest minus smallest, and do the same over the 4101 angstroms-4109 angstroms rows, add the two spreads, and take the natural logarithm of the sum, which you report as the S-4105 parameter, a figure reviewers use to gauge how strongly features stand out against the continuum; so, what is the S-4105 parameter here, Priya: 0.29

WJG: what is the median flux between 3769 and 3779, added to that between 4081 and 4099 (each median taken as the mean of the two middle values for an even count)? 8.9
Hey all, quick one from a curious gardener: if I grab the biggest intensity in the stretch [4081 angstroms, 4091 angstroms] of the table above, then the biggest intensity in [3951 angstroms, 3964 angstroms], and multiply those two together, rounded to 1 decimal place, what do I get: 25.9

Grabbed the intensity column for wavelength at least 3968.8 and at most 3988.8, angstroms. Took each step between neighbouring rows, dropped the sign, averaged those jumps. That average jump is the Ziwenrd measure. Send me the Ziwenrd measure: 0.27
